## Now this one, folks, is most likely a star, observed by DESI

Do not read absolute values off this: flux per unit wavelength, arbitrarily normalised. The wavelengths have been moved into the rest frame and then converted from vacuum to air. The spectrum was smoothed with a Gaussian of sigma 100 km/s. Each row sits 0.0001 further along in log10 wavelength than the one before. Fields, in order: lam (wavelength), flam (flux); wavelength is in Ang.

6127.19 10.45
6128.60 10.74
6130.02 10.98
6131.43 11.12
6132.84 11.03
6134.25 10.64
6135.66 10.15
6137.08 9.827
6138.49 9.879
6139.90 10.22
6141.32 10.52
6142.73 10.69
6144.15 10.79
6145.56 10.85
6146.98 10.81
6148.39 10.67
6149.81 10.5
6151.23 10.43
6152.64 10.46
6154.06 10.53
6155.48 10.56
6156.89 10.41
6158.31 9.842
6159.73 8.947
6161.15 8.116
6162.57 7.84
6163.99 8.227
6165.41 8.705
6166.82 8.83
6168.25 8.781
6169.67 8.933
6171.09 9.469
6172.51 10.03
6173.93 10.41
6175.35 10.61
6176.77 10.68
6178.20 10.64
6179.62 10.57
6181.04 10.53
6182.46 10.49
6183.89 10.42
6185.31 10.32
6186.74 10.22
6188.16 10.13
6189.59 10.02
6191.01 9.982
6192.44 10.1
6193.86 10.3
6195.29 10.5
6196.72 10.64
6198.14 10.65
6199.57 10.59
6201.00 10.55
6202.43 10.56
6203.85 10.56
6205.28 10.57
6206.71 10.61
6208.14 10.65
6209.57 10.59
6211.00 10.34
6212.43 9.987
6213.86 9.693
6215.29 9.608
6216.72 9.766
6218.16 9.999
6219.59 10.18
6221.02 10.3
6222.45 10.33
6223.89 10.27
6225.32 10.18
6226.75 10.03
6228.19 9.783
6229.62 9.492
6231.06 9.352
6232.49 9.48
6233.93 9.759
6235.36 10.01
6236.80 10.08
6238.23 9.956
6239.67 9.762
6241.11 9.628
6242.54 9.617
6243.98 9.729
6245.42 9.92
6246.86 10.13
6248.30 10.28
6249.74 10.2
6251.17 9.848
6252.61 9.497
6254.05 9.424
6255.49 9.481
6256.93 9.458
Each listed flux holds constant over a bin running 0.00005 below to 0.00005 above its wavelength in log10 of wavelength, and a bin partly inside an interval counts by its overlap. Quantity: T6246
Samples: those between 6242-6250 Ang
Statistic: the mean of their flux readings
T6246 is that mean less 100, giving -90.0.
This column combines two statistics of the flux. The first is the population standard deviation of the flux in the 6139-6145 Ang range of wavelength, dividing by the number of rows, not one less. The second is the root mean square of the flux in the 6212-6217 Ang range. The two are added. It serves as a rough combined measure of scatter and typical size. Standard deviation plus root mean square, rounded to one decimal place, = 10.0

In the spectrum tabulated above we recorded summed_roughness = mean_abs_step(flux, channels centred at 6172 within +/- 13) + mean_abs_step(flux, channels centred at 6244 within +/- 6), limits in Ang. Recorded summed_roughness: 0.39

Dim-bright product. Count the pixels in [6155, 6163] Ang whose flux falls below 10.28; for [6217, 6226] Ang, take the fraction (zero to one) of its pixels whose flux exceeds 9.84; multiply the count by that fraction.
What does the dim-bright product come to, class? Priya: 4.0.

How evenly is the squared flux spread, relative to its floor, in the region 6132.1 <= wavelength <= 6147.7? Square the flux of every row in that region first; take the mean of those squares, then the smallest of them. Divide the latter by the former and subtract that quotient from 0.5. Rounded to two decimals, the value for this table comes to -0.38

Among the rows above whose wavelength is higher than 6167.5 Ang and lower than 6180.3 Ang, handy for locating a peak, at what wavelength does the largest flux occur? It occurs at 6176.77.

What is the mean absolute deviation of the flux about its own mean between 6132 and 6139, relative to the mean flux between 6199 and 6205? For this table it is 0.040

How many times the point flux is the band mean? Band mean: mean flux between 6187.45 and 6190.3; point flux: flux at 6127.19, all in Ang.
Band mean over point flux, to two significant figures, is 0.96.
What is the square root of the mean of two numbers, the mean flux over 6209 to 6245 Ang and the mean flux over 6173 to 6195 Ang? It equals 3.18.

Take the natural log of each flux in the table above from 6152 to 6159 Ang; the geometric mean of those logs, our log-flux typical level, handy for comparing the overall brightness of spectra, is 2.338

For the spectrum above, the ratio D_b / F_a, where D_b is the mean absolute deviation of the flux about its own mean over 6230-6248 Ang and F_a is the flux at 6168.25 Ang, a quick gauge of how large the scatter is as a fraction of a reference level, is 0.0222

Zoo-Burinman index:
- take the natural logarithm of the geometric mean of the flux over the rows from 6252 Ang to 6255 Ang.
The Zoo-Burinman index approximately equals 2.25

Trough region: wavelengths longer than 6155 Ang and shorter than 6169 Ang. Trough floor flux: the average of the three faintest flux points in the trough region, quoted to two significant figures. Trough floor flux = 8.1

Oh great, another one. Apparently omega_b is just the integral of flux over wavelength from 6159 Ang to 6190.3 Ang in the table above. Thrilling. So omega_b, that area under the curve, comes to 303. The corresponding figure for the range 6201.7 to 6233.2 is 318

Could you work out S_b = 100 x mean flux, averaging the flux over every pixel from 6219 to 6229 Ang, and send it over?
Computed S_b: 1015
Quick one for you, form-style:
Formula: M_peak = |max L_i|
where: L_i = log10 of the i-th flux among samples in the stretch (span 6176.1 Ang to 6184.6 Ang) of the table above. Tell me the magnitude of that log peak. 1.03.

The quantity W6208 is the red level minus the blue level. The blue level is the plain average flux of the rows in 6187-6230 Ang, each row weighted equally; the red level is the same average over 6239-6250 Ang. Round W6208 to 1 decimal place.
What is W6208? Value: -0.3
